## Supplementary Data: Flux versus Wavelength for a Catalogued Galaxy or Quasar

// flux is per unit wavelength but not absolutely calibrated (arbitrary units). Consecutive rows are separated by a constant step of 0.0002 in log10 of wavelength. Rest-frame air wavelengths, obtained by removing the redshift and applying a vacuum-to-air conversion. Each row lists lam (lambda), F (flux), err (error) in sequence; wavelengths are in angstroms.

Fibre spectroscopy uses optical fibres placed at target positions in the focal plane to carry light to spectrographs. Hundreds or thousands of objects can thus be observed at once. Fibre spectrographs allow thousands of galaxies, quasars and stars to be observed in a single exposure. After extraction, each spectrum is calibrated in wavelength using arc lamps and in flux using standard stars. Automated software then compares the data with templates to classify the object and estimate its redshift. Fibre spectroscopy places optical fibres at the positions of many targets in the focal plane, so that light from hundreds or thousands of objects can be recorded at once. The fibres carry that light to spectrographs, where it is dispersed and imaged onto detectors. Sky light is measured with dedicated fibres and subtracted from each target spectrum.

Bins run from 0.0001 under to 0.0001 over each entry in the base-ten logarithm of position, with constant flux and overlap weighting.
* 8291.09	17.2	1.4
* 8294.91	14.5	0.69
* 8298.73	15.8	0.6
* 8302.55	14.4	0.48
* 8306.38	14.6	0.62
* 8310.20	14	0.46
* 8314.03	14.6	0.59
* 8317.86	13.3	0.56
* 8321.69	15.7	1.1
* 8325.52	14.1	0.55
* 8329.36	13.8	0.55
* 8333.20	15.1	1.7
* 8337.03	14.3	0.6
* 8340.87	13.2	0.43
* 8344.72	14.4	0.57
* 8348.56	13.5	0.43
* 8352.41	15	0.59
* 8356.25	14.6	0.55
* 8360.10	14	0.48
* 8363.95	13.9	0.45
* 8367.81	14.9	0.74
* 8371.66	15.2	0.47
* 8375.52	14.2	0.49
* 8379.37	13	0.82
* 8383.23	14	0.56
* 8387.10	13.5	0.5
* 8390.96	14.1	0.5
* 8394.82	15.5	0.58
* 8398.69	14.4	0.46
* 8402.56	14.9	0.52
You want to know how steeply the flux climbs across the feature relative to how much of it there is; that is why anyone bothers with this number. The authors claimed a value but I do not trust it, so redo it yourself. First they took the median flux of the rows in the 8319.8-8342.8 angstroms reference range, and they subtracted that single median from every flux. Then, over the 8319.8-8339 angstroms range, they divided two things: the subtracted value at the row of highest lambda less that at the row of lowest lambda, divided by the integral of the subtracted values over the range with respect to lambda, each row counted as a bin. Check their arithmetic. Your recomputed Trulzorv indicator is -0.18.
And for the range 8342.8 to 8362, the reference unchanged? -0.21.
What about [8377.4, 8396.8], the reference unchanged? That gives -0.72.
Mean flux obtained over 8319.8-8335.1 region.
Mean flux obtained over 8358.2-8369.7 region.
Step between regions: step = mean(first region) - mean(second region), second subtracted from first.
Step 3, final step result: 0.4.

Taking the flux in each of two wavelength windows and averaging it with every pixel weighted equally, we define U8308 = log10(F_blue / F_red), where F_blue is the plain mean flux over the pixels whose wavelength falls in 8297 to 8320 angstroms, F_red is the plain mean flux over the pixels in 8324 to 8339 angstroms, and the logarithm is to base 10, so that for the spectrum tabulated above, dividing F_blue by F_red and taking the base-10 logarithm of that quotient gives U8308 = 0.0038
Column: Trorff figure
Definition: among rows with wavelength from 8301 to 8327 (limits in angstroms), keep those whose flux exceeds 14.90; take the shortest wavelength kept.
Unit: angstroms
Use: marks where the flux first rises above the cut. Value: 8321.69 angstroms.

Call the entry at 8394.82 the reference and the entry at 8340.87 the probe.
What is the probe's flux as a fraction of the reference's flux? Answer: 0.85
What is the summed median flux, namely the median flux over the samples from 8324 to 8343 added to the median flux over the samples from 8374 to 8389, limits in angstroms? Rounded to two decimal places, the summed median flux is 27.85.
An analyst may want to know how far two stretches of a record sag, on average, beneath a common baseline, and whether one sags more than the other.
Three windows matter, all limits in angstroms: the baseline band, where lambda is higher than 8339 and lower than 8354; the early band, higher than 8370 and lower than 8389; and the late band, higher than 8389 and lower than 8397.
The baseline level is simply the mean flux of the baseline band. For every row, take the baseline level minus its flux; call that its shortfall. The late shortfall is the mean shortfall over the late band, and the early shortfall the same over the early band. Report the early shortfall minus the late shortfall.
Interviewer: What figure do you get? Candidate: 0.8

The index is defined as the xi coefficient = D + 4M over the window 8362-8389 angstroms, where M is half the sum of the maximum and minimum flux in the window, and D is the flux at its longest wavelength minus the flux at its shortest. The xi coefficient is 56.0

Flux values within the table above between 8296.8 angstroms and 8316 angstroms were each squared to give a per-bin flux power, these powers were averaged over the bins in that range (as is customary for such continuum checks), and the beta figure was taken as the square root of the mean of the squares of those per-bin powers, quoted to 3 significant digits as 217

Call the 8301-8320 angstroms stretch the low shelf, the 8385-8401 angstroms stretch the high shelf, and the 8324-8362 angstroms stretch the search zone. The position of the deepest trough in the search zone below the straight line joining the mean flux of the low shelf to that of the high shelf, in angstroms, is 8340.87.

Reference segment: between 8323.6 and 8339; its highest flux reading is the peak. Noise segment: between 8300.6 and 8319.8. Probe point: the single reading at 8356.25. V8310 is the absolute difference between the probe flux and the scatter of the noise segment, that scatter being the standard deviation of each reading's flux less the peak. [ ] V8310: 14.1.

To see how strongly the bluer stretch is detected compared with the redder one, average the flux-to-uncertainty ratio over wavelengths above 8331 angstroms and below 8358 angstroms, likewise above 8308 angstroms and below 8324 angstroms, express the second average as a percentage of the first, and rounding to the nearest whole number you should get 95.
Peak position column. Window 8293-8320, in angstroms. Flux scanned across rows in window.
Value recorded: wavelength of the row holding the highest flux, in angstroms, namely 8298.73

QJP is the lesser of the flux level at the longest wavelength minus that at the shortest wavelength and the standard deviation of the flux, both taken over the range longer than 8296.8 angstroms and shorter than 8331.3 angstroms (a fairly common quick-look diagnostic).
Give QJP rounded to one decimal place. -2.0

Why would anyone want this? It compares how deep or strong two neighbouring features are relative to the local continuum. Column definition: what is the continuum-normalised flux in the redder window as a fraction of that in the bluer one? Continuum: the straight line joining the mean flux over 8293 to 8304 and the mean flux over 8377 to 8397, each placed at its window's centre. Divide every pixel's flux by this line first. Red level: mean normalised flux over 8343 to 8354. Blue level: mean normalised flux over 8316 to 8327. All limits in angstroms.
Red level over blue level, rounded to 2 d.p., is 1.01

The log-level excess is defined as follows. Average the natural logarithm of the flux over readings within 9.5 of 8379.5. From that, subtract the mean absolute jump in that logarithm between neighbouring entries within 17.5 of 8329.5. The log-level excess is 2.55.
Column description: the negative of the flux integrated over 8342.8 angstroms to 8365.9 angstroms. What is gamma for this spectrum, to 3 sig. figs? -329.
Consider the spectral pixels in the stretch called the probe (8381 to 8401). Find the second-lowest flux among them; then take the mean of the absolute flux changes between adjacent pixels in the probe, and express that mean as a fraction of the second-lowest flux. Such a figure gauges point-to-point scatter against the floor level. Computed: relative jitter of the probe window 0.064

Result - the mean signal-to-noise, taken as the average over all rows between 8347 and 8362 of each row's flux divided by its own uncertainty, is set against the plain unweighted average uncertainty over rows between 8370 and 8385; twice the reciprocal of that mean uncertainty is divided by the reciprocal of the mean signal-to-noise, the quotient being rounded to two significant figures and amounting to 96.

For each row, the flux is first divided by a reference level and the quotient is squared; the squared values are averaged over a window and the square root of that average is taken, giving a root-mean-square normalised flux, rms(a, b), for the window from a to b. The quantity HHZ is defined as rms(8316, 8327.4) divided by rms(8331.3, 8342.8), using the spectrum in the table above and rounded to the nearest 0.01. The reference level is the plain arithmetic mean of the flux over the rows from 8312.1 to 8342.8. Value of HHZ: 1.01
